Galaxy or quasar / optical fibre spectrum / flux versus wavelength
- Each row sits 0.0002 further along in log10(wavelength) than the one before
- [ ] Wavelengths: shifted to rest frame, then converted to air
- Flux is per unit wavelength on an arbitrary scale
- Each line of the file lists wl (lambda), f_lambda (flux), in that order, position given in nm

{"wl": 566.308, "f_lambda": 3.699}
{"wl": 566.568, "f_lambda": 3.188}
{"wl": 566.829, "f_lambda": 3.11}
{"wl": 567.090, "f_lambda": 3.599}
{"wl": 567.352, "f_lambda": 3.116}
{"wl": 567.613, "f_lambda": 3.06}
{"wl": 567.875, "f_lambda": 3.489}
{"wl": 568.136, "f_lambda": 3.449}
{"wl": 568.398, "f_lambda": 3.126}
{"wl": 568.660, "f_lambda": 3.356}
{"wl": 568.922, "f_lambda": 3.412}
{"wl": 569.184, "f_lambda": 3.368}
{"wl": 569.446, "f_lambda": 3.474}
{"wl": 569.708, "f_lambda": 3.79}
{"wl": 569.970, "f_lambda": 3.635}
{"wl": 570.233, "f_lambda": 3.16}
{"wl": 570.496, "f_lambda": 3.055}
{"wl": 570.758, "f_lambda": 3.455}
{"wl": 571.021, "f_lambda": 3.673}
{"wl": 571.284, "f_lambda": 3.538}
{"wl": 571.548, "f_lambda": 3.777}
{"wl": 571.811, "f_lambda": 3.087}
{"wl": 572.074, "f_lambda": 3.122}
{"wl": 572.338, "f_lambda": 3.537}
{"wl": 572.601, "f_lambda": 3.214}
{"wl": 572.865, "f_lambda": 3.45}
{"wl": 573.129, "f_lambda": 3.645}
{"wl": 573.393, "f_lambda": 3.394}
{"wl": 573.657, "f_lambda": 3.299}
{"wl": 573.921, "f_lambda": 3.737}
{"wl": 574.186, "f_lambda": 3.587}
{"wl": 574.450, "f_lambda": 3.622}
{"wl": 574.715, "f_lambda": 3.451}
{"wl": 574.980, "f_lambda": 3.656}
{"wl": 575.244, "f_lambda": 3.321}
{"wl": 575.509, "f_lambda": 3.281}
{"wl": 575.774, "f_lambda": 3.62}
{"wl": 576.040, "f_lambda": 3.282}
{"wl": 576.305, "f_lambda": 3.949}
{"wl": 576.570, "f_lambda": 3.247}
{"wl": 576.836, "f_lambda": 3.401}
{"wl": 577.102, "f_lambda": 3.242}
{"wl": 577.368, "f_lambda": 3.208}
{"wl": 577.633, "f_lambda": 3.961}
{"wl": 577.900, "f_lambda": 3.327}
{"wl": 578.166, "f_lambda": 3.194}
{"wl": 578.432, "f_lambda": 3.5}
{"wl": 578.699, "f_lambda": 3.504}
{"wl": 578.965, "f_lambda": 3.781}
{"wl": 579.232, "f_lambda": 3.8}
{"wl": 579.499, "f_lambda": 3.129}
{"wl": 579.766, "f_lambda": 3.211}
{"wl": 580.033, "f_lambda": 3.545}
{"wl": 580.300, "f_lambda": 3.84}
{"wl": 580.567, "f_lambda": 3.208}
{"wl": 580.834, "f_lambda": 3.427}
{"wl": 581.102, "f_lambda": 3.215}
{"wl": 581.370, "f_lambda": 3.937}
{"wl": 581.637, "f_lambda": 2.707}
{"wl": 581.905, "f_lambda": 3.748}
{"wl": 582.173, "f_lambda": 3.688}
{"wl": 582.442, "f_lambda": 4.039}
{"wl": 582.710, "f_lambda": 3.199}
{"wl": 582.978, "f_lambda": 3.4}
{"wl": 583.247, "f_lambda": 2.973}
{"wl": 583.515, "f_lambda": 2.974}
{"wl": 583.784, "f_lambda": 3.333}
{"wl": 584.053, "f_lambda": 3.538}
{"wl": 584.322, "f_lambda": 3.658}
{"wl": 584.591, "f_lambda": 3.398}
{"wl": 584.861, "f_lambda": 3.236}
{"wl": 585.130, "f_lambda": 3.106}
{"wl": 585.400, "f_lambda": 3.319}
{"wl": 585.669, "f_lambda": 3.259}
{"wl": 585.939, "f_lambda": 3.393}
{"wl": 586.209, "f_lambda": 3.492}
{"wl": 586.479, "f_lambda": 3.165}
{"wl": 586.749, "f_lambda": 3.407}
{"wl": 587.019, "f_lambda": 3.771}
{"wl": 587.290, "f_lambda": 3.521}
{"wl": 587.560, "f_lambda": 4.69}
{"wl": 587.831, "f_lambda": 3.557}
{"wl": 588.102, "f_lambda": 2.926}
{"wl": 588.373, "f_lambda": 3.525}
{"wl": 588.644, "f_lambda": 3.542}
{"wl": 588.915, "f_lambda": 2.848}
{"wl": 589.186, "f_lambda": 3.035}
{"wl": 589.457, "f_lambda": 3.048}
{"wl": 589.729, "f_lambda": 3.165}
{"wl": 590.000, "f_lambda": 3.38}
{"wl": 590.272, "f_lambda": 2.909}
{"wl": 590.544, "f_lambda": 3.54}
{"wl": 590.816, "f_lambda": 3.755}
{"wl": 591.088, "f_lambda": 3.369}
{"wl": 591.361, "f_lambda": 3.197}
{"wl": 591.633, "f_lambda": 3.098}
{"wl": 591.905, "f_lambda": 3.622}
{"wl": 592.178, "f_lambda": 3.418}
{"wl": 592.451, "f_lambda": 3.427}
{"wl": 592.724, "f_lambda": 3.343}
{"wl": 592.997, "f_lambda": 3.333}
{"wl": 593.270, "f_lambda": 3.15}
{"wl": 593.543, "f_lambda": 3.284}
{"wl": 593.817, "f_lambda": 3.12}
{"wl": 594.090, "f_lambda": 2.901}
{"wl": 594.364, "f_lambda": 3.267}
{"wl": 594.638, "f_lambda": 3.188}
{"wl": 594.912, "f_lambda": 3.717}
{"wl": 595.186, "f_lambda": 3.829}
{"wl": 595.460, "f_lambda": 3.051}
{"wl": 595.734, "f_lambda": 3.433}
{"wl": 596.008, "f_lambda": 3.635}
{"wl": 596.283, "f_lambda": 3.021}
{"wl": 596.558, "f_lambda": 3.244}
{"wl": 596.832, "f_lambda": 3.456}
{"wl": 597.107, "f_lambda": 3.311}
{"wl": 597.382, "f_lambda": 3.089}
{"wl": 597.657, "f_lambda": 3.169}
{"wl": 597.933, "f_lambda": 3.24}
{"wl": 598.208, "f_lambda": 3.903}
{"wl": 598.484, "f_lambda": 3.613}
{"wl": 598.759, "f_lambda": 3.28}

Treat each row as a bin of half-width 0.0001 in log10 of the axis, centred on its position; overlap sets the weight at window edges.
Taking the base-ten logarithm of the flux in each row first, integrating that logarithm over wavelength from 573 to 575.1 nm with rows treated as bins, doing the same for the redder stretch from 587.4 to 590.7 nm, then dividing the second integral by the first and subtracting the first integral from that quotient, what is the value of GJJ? 0.3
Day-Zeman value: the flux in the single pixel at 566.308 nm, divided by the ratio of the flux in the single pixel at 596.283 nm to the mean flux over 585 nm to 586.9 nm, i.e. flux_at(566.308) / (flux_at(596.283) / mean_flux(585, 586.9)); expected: 4.05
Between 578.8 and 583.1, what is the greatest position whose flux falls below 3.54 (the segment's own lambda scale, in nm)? 582.978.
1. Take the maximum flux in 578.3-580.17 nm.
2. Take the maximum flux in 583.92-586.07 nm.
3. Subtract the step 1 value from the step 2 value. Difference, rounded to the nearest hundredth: -0.14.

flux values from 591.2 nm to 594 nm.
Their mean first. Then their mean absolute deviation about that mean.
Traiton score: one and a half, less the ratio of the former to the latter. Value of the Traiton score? -24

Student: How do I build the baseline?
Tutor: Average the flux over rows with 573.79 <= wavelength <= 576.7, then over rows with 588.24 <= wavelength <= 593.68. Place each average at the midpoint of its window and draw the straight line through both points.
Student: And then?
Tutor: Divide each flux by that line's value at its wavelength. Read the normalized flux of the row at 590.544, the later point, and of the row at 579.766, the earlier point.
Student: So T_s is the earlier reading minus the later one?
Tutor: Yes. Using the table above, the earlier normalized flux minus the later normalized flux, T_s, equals -0.14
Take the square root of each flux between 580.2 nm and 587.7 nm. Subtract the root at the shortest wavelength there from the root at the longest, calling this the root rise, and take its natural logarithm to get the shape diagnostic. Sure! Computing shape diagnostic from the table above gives -1.6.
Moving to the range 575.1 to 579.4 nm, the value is -2.1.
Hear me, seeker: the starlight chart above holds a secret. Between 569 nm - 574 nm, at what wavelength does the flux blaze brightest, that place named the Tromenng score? 569.708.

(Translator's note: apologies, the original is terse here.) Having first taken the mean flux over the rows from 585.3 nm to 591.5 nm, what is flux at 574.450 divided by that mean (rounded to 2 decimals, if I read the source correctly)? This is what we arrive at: 1.07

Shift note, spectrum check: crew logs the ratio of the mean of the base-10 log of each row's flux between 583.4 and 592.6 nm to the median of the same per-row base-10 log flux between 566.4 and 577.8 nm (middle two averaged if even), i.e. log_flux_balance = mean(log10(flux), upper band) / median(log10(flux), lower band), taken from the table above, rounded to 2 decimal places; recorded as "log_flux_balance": 0.99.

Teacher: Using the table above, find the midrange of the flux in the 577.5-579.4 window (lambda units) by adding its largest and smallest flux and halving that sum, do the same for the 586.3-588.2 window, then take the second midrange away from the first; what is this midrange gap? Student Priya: -0.23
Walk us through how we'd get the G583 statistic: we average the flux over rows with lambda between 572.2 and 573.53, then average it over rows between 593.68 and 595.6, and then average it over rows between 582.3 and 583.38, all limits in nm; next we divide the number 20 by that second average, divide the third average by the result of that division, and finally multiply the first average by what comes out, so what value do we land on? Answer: 1.93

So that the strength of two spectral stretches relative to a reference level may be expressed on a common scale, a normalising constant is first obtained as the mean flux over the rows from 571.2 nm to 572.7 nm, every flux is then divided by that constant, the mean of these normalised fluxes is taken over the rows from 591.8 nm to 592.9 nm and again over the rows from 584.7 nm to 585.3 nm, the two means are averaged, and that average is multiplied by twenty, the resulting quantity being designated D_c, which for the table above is 19.6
